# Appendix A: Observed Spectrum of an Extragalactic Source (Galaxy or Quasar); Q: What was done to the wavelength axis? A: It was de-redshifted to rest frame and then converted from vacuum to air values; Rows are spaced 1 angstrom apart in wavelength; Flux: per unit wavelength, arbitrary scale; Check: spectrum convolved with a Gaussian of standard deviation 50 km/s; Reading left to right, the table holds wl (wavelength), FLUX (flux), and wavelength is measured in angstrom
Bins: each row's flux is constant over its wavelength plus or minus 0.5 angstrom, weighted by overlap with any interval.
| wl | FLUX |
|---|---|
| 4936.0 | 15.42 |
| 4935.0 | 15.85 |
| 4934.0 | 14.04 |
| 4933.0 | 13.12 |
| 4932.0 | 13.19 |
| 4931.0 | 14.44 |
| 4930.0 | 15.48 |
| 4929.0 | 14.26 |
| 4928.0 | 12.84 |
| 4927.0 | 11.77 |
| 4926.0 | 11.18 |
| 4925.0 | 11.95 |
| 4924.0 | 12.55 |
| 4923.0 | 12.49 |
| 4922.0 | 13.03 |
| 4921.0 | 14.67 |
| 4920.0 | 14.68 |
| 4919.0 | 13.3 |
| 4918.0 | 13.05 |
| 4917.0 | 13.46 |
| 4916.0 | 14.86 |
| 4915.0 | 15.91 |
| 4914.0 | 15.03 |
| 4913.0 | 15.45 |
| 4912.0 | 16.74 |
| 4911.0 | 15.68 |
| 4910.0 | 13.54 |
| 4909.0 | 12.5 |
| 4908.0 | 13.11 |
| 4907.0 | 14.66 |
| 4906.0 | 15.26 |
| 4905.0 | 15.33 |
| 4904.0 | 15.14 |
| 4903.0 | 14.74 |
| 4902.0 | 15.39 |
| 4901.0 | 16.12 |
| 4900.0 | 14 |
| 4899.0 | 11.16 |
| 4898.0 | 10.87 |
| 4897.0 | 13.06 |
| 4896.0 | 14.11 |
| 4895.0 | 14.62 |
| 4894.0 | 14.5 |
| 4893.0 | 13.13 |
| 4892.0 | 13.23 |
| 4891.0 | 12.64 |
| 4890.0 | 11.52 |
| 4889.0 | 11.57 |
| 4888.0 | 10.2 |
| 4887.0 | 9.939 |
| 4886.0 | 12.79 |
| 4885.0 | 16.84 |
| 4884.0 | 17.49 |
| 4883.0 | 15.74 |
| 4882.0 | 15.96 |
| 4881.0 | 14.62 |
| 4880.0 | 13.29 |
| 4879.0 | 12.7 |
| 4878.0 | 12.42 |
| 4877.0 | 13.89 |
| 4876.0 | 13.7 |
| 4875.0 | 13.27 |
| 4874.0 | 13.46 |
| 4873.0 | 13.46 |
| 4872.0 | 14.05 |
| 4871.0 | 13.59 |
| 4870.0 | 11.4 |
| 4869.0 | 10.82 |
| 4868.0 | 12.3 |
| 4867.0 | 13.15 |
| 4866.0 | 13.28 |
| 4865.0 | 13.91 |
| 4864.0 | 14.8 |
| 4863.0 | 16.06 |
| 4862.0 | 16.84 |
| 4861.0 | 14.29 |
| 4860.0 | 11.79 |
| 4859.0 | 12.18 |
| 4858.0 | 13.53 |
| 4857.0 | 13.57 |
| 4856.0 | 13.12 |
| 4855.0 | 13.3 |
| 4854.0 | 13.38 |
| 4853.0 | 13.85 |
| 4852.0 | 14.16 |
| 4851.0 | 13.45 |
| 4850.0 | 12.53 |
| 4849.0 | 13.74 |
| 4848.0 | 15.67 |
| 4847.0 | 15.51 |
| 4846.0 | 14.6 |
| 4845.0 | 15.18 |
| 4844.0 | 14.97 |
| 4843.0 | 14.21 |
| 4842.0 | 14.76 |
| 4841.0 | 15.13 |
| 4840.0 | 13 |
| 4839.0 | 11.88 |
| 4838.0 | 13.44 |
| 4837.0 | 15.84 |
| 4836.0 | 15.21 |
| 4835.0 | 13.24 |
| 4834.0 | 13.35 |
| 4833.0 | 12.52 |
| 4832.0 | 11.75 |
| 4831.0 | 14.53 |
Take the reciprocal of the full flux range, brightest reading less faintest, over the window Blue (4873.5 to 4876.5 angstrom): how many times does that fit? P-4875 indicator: 2.3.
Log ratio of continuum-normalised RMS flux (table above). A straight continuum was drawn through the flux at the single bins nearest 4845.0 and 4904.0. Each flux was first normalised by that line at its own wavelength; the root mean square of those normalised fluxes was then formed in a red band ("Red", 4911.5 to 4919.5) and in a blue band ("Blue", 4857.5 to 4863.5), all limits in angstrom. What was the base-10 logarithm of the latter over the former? -0.017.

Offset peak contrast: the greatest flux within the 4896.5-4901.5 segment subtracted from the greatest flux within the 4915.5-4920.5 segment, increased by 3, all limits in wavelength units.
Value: 1.7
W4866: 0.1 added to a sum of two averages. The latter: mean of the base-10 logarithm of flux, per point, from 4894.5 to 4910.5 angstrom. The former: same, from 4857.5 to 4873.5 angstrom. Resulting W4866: 2.37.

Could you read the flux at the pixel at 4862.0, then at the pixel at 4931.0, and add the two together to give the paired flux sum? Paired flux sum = 31.3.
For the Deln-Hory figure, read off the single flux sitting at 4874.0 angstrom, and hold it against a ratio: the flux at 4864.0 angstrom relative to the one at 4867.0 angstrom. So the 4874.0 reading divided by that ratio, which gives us 12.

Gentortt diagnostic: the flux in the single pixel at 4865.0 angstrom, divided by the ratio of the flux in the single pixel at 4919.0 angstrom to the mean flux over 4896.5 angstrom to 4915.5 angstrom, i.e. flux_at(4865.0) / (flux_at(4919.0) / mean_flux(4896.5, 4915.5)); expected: 15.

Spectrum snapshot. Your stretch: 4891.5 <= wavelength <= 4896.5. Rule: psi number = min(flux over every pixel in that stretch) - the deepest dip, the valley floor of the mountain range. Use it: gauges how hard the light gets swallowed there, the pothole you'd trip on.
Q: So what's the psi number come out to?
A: 13.13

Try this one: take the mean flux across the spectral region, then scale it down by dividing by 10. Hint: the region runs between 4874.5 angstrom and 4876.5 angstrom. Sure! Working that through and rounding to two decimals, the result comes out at 1.35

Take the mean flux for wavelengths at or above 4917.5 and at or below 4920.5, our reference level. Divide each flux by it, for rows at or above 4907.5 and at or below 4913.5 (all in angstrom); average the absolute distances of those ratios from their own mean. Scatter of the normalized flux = 0.106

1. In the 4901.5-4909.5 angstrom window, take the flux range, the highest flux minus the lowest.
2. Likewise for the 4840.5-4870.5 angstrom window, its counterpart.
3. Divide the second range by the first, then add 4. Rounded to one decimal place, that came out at 6.1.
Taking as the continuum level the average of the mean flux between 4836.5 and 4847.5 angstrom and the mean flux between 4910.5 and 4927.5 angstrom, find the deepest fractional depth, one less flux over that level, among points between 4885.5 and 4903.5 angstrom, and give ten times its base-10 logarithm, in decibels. -5.3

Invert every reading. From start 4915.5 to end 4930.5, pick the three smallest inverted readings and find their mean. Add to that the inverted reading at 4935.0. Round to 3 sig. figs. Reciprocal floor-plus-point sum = 0.130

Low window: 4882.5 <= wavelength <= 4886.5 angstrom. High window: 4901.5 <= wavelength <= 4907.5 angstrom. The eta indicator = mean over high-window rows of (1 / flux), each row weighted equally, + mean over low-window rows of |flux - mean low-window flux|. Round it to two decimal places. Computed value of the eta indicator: 1.53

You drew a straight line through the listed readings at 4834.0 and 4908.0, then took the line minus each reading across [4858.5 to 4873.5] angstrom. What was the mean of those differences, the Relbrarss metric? -0.2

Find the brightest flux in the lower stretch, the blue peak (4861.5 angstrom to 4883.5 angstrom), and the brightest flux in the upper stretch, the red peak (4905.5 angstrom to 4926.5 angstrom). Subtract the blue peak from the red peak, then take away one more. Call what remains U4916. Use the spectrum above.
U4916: -1.1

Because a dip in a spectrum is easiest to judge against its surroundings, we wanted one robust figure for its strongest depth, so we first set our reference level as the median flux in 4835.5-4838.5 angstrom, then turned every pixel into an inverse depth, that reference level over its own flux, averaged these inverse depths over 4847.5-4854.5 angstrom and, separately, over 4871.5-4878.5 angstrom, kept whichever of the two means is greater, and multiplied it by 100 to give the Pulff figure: 113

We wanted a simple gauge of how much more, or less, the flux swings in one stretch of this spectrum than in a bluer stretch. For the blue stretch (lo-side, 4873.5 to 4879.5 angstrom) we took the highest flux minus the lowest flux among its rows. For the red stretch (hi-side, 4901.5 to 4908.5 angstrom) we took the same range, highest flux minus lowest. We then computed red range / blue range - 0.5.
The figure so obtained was 1.05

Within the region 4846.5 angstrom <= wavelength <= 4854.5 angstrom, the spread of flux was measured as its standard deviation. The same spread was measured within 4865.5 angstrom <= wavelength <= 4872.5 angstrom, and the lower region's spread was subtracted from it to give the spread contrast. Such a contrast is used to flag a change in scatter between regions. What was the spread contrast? 0.1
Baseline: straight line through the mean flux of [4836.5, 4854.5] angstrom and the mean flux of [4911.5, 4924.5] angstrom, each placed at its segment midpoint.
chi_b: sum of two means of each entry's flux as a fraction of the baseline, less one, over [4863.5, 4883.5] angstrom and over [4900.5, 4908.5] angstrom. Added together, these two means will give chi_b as 0.001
